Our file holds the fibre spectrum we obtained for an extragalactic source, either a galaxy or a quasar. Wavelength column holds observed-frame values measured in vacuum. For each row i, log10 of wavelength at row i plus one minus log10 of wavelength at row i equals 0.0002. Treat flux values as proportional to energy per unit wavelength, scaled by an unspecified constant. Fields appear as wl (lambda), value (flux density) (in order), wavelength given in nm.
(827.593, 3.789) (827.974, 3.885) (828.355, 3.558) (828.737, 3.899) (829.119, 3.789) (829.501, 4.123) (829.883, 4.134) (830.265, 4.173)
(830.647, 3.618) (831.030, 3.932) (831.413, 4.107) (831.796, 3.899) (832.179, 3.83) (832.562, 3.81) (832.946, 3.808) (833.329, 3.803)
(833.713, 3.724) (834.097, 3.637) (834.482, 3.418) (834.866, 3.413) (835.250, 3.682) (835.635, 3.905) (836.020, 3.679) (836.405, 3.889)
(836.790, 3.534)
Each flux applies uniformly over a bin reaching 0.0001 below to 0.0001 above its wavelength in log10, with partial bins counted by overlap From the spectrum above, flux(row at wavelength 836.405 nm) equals 3.889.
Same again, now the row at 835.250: 3.682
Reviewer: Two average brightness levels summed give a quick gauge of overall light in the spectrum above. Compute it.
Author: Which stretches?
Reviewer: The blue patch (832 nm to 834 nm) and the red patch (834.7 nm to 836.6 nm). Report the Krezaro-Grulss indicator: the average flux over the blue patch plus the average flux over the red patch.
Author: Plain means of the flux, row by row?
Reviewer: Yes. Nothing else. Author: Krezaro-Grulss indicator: 7.51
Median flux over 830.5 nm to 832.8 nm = 3.86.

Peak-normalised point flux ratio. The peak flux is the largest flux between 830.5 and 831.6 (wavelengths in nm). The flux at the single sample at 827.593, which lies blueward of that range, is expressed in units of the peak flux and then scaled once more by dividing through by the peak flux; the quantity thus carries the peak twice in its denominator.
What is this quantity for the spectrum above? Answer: 0.225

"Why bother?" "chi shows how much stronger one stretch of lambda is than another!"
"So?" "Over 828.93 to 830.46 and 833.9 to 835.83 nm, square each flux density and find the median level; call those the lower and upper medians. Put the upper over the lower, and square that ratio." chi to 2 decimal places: 0.60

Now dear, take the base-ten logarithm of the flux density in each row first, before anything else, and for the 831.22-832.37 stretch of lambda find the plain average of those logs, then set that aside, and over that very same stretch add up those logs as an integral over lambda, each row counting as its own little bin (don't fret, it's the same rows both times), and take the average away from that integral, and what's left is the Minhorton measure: 0.089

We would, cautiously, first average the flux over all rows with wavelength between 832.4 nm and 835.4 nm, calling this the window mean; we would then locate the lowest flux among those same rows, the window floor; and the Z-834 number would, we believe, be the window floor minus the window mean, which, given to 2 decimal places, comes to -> -0.25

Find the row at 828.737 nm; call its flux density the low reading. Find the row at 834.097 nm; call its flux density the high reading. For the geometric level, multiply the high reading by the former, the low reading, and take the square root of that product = 3.77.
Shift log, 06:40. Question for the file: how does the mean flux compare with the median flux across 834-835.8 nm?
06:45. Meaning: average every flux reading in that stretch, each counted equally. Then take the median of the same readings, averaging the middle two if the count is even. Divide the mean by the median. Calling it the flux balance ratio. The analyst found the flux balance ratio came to 0.99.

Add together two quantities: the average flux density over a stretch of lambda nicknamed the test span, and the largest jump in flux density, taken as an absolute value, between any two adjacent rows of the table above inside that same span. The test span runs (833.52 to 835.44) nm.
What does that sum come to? 3.84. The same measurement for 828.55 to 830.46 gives 4.36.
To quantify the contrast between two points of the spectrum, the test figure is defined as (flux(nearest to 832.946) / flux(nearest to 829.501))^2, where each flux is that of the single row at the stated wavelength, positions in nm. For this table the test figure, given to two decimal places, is 0.85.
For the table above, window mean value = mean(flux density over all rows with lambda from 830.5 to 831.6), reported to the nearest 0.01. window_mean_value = 3.89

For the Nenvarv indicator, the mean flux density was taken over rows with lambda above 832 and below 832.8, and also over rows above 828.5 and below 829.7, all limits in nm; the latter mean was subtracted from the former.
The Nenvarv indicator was -0.1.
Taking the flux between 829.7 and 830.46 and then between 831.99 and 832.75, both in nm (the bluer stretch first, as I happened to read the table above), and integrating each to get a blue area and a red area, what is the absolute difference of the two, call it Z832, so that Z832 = 0.25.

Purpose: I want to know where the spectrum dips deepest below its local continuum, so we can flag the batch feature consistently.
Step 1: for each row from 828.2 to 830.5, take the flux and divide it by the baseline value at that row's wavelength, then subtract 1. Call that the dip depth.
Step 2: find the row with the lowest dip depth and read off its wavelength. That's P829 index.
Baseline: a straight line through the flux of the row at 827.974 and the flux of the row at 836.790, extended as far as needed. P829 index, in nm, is 828.355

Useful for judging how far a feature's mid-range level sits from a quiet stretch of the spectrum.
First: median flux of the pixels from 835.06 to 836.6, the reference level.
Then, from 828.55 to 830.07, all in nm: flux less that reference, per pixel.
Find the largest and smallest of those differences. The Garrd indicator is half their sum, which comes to 0.18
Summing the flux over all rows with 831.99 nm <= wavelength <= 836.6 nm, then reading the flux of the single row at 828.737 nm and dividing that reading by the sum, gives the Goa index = 0.087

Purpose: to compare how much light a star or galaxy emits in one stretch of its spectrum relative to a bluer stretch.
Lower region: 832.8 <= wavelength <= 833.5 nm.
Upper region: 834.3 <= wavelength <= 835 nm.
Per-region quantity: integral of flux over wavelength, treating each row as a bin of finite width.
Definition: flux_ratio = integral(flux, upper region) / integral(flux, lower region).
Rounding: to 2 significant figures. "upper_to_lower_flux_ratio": 0.90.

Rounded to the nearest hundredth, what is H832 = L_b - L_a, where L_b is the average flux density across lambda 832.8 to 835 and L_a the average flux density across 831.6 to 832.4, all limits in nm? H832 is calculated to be -0.23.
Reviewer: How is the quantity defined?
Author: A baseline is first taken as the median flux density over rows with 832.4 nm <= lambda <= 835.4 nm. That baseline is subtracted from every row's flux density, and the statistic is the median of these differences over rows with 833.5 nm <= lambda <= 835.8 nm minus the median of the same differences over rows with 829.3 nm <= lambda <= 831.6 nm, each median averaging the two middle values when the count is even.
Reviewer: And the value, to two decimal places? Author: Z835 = -0.46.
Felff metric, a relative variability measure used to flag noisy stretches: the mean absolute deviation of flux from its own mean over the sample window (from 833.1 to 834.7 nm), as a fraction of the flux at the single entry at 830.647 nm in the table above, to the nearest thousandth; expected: 0.033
